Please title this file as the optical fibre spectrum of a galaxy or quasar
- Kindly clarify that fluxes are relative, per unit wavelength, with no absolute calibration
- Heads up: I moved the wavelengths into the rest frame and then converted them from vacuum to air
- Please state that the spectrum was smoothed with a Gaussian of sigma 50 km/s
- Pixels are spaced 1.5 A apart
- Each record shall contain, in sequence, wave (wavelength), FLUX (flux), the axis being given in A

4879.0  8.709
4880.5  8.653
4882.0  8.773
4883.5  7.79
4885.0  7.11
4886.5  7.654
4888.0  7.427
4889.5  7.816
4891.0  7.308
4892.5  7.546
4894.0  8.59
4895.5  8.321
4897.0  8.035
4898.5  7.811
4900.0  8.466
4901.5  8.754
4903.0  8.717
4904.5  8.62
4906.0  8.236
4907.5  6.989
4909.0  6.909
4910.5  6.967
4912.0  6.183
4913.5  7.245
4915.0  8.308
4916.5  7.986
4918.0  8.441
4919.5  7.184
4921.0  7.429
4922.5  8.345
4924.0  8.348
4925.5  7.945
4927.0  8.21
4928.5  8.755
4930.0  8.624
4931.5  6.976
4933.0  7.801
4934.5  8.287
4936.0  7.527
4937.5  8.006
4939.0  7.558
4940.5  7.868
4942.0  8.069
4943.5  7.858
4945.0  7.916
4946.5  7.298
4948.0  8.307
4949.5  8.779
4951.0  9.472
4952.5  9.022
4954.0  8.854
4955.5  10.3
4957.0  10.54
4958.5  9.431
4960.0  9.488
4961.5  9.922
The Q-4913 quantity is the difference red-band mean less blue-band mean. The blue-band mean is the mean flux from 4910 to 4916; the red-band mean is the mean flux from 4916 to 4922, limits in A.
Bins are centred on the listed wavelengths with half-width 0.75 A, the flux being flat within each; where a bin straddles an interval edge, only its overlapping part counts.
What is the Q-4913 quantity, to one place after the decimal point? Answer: 0.6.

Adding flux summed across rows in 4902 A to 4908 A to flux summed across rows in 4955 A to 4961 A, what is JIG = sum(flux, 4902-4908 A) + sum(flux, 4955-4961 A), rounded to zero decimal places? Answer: 72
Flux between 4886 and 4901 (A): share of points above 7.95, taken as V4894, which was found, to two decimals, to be 0.40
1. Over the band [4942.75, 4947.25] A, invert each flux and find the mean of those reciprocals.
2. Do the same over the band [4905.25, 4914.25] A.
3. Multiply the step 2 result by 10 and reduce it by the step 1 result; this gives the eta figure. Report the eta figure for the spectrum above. 1.29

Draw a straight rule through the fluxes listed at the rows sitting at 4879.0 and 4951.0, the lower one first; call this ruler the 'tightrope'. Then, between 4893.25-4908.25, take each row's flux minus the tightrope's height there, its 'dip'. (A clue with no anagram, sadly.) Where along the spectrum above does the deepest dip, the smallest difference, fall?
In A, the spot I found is 4907.5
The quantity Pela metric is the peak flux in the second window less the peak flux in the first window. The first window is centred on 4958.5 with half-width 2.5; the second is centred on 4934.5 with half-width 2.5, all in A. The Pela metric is -2.3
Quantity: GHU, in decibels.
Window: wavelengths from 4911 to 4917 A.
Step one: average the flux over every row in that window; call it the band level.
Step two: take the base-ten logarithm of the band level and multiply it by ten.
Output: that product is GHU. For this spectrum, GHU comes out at 8.7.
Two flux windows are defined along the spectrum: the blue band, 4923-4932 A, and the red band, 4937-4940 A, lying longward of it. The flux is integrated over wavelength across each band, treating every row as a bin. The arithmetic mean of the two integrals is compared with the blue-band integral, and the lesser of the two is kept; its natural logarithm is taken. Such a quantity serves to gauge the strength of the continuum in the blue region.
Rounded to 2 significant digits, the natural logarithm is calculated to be 3.9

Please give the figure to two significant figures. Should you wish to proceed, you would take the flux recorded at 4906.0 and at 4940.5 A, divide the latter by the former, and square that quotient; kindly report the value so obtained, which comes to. 0.91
